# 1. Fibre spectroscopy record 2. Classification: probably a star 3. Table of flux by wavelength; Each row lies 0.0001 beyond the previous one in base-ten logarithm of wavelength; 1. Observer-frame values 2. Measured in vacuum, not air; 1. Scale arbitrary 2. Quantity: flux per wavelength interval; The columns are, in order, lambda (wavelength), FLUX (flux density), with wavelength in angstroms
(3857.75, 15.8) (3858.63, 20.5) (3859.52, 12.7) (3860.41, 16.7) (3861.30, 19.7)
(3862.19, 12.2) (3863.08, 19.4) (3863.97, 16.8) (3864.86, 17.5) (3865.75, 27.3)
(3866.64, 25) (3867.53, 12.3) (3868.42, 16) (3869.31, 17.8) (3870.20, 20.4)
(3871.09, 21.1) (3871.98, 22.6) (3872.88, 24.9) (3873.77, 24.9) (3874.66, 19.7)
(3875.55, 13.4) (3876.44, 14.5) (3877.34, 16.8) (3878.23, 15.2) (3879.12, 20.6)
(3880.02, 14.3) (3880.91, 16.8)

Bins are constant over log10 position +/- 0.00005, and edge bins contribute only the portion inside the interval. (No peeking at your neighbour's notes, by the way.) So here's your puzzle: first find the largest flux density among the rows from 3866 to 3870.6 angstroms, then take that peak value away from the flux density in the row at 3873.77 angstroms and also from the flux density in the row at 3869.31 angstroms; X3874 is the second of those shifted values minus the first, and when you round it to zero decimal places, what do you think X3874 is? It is -7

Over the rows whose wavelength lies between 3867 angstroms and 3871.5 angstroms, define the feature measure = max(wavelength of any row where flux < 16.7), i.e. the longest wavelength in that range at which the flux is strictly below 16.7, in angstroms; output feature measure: 3868.42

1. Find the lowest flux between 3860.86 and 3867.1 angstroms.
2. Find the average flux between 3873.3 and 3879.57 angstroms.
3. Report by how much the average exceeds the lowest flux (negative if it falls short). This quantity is 6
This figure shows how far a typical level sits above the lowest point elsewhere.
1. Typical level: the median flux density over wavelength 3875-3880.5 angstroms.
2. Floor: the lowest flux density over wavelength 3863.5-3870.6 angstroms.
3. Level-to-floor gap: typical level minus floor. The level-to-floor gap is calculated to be 3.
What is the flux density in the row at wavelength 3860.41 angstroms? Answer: 16.7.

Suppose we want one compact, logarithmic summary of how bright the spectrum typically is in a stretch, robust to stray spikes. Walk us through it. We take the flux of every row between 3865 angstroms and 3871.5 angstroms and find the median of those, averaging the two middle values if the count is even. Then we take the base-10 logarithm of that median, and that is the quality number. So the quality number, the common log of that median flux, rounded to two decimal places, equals 1.31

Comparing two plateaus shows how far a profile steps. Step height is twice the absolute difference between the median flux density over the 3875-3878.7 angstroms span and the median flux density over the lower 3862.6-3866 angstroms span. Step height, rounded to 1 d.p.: 7.2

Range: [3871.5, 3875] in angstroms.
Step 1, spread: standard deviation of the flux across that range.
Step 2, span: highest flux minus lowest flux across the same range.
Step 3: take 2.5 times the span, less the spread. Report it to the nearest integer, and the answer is 11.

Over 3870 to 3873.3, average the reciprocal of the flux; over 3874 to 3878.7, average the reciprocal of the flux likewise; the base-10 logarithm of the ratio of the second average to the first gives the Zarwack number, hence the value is 0.15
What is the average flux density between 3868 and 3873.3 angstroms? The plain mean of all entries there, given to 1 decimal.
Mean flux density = 20.5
